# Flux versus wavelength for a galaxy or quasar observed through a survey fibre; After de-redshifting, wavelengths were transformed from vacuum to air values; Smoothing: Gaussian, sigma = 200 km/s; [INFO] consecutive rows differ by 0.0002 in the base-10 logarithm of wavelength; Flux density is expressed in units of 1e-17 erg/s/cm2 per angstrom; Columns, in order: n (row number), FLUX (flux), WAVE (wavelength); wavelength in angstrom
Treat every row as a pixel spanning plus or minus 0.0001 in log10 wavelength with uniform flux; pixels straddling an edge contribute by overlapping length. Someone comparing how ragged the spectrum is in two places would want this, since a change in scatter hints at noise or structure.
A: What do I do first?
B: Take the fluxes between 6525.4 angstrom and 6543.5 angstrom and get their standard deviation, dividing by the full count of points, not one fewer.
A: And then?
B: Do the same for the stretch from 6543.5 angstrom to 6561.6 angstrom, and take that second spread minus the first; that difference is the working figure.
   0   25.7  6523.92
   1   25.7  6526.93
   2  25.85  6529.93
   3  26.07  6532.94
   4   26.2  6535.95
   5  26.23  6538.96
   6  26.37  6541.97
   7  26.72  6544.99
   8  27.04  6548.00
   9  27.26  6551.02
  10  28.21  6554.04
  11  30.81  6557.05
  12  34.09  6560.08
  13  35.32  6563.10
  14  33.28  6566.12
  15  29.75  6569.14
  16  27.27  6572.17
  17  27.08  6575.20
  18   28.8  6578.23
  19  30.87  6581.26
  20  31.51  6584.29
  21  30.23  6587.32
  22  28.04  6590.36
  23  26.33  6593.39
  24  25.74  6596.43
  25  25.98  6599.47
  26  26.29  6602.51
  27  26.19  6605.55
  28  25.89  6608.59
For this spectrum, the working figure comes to 2.4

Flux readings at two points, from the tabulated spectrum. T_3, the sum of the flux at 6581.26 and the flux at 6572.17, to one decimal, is 58.1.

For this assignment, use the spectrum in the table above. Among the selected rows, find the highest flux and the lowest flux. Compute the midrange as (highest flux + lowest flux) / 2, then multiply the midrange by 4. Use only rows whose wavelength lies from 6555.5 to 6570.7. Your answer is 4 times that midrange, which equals 130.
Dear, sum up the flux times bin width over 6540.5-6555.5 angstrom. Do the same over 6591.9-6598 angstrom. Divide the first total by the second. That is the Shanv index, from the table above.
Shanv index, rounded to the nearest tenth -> 2.6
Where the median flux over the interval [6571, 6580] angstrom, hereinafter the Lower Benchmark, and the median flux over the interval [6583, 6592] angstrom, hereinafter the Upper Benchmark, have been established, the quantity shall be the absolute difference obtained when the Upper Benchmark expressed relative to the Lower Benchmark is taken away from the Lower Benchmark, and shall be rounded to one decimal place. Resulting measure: 26.2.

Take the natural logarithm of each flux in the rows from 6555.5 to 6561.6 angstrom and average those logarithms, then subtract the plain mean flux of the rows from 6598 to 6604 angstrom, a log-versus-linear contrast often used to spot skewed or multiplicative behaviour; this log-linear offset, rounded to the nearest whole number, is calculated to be -23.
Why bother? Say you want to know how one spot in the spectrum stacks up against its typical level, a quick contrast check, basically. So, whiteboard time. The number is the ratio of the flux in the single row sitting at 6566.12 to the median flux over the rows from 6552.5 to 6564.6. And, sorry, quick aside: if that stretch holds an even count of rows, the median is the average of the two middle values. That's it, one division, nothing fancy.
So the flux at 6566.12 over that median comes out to 1.026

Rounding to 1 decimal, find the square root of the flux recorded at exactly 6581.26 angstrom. 5.6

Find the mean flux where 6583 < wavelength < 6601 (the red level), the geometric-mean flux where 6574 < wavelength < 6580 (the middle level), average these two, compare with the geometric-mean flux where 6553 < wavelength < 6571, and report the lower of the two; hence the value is 27.9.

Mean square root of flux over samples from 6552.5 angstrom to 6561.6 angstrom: 5.57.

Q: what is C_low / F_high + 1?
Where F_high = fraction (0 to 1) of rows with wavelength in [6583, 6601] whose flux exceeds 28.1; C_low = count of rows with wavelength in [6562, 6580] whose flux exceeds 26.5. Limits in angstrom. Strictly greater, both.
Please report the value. 19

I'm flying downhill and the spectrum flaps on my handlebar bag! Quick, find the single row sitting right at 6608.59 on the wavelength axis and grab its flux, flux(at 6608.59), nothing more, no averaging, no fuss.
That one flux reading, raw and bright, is 25.89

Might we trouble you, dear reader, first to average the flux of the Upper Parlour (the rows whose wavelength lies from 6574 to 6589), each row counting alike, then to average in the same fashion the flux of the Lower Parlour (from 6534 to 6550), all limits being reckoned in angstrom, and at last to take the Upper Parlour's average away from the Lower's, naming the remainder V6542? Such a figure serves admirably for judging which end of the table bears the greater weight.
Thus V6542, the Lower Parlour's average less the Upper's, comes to -3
